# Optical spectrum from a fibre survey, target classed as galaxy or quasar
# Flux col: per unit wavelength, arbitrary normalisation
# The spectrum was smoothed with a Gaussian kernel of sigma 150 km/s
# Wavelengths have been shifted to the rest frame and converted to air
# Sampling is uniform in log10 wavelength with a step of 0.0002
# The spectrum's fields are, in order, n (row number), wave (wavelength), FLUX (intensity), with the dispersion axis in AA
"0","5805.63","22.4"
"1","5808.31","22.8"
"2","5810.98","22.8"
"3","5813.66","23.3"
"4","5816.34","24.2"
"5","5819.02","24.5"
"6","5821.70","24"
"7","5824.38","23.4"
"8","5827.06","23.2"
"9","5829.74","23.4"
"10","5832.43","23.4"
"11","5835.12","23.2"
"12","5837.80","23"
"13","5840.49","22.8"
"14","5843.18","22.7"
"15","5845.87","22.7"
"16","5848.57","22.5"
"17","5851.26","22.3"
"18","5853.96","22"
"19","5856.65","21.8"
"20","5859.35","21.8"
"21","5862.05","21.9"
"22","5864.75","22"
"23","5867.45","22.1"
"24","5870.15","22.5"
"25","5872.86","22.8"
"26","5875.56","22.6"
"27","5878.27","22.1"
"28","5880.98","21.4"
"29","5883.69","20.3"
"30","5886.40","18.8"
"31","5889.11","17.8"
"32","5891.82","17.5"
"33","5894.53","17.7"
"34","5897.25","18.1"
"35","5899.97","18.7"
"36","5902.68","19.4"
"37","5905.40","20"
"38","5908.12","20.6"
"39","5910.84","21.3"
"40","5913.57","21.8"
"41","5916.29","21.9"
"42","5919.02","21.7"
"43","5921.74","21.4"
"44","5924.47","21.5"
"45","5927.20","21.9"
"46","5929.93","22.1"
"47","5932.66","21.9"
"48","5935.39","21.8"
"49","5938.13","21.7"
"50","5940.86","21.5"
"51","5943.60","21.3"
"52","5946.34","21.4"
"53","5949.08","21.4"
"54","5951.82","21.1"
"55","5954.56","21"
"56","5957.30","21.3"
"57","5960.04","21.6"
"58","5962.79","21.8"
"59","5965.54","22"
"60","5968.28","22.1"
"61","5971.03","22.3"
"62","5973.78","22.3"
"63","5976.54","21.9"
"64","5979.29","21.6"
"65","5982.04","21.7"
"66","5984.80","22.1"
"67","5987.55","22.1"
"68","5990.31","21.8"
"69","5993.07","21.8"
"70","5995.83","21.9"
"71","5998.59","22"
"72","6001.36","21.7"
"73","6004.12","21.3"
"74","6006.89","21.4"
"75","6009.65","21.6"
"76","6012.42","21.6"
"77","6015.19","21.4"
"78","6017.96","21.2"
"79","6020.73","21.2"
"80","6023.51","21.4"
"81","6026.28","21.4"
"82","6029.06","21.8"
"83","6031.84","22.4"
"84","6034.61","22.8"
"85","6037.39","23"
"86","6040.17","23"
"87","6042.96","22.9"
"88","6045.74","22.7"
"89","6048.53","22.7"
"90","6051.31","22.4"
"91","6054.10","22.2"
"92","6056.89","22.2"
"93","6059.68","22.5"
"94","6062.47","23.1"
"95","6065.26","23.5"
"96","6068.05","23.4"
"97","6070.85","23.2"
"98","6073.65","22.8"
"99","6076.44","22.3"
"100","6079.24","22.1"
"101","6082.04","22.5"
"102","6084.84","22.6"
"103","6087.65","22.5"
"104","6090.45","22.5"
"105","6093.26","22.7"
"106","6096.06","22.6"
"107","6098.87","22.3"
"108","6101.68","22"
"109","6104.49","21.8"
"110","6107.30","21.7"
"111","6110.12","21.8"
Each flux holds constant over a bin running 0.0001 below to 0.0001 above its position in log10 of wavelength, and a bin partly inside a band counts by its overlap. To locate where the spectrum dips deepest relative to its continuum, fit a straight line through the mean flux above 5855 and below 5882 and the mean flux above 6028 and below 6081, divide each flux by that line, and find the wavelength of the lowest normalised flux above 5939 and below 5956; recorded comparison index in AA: 5954.56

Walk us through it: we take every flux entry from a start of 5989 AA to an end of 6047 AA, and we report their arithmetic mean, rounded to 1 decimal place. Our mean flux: 21.9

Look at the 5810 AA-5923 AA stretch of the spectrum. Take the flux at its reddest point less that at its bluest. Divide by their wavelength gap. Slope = -0.013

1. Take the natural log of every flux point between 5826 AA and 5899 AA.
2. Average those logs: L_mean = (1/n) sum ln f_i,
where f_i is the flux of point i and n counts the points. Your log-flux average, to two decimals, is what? 3.07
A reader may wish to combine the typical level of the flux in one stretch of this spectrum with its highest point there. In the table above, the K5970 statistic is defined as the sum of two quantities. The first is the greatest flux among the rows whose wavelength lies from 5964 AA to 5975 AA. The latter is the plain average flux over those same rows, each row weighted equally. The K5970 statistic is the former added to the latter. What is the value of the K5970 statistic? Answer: 44.5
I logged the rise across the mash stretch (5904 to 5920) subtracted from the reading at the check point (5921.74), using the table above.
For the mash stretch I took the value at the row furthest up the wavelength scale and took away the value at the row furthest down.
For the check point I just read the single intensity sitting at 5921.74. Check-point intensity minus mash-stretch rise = 20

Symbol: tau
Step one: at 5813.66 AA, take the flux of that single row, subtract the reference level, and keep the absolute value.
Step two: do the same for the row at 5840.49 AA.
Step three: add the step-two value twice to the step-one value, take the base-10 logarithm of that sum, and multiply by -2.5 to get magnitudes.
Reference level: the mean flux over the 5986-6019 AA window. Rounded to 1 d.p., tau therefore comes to -1.5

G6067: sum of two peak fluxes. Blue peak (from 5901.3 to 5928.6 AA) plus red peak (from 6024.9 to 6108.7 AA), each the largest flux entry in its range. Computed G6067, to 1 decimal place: 45.4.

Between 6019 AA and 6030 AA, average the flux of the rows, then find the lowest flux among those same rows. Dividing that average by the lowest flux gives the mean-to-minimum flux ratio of 1.01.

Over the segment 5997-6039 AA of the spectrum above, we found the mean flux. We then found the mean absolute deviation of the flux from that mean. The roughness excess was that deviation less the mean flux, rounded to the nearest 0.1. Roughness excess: -21.3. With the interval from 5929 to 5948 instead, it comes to -21.4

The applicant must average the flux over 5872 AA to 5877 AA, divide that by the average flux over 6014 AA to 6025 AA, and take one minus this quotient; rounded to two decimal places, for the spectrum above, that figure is -0.07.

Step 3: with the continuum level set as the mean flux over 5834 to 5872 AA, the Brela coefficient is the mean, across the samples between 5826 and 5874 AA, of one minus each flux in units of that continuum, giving -0.01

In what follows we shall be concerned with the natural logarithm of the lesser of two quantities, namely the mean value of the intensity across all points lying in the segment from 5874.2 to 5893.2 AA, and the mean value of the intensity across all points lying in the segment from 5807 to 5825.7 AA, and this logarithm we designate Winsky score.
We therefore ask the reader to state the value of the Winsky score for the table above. 3.00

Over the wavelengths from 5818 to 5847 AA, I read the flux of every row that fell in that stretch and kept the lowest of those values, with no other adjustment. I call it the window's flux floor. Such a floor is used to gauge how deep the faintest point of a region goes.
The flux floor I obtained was 22.7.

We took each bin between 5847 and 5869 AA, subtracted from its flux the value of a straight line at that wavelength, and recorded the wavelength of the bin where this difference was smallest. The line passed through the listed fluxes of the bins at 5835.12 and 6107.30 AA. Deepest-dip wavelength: 5856.65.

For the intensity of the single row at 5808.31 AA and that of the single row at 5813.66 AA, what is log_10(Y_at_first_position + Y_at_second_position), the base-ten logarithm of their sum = 1.66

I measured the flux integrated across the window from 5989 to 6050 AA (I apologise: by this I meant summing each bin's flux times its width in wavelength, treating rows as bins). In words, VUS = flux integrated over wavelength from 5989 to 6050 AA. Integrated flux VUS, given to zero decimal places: 1339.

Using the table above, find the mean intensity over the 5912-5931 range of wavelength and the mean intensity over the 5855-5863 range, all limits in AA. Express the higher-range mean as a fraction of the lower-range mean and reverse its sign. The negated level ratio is -1.00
